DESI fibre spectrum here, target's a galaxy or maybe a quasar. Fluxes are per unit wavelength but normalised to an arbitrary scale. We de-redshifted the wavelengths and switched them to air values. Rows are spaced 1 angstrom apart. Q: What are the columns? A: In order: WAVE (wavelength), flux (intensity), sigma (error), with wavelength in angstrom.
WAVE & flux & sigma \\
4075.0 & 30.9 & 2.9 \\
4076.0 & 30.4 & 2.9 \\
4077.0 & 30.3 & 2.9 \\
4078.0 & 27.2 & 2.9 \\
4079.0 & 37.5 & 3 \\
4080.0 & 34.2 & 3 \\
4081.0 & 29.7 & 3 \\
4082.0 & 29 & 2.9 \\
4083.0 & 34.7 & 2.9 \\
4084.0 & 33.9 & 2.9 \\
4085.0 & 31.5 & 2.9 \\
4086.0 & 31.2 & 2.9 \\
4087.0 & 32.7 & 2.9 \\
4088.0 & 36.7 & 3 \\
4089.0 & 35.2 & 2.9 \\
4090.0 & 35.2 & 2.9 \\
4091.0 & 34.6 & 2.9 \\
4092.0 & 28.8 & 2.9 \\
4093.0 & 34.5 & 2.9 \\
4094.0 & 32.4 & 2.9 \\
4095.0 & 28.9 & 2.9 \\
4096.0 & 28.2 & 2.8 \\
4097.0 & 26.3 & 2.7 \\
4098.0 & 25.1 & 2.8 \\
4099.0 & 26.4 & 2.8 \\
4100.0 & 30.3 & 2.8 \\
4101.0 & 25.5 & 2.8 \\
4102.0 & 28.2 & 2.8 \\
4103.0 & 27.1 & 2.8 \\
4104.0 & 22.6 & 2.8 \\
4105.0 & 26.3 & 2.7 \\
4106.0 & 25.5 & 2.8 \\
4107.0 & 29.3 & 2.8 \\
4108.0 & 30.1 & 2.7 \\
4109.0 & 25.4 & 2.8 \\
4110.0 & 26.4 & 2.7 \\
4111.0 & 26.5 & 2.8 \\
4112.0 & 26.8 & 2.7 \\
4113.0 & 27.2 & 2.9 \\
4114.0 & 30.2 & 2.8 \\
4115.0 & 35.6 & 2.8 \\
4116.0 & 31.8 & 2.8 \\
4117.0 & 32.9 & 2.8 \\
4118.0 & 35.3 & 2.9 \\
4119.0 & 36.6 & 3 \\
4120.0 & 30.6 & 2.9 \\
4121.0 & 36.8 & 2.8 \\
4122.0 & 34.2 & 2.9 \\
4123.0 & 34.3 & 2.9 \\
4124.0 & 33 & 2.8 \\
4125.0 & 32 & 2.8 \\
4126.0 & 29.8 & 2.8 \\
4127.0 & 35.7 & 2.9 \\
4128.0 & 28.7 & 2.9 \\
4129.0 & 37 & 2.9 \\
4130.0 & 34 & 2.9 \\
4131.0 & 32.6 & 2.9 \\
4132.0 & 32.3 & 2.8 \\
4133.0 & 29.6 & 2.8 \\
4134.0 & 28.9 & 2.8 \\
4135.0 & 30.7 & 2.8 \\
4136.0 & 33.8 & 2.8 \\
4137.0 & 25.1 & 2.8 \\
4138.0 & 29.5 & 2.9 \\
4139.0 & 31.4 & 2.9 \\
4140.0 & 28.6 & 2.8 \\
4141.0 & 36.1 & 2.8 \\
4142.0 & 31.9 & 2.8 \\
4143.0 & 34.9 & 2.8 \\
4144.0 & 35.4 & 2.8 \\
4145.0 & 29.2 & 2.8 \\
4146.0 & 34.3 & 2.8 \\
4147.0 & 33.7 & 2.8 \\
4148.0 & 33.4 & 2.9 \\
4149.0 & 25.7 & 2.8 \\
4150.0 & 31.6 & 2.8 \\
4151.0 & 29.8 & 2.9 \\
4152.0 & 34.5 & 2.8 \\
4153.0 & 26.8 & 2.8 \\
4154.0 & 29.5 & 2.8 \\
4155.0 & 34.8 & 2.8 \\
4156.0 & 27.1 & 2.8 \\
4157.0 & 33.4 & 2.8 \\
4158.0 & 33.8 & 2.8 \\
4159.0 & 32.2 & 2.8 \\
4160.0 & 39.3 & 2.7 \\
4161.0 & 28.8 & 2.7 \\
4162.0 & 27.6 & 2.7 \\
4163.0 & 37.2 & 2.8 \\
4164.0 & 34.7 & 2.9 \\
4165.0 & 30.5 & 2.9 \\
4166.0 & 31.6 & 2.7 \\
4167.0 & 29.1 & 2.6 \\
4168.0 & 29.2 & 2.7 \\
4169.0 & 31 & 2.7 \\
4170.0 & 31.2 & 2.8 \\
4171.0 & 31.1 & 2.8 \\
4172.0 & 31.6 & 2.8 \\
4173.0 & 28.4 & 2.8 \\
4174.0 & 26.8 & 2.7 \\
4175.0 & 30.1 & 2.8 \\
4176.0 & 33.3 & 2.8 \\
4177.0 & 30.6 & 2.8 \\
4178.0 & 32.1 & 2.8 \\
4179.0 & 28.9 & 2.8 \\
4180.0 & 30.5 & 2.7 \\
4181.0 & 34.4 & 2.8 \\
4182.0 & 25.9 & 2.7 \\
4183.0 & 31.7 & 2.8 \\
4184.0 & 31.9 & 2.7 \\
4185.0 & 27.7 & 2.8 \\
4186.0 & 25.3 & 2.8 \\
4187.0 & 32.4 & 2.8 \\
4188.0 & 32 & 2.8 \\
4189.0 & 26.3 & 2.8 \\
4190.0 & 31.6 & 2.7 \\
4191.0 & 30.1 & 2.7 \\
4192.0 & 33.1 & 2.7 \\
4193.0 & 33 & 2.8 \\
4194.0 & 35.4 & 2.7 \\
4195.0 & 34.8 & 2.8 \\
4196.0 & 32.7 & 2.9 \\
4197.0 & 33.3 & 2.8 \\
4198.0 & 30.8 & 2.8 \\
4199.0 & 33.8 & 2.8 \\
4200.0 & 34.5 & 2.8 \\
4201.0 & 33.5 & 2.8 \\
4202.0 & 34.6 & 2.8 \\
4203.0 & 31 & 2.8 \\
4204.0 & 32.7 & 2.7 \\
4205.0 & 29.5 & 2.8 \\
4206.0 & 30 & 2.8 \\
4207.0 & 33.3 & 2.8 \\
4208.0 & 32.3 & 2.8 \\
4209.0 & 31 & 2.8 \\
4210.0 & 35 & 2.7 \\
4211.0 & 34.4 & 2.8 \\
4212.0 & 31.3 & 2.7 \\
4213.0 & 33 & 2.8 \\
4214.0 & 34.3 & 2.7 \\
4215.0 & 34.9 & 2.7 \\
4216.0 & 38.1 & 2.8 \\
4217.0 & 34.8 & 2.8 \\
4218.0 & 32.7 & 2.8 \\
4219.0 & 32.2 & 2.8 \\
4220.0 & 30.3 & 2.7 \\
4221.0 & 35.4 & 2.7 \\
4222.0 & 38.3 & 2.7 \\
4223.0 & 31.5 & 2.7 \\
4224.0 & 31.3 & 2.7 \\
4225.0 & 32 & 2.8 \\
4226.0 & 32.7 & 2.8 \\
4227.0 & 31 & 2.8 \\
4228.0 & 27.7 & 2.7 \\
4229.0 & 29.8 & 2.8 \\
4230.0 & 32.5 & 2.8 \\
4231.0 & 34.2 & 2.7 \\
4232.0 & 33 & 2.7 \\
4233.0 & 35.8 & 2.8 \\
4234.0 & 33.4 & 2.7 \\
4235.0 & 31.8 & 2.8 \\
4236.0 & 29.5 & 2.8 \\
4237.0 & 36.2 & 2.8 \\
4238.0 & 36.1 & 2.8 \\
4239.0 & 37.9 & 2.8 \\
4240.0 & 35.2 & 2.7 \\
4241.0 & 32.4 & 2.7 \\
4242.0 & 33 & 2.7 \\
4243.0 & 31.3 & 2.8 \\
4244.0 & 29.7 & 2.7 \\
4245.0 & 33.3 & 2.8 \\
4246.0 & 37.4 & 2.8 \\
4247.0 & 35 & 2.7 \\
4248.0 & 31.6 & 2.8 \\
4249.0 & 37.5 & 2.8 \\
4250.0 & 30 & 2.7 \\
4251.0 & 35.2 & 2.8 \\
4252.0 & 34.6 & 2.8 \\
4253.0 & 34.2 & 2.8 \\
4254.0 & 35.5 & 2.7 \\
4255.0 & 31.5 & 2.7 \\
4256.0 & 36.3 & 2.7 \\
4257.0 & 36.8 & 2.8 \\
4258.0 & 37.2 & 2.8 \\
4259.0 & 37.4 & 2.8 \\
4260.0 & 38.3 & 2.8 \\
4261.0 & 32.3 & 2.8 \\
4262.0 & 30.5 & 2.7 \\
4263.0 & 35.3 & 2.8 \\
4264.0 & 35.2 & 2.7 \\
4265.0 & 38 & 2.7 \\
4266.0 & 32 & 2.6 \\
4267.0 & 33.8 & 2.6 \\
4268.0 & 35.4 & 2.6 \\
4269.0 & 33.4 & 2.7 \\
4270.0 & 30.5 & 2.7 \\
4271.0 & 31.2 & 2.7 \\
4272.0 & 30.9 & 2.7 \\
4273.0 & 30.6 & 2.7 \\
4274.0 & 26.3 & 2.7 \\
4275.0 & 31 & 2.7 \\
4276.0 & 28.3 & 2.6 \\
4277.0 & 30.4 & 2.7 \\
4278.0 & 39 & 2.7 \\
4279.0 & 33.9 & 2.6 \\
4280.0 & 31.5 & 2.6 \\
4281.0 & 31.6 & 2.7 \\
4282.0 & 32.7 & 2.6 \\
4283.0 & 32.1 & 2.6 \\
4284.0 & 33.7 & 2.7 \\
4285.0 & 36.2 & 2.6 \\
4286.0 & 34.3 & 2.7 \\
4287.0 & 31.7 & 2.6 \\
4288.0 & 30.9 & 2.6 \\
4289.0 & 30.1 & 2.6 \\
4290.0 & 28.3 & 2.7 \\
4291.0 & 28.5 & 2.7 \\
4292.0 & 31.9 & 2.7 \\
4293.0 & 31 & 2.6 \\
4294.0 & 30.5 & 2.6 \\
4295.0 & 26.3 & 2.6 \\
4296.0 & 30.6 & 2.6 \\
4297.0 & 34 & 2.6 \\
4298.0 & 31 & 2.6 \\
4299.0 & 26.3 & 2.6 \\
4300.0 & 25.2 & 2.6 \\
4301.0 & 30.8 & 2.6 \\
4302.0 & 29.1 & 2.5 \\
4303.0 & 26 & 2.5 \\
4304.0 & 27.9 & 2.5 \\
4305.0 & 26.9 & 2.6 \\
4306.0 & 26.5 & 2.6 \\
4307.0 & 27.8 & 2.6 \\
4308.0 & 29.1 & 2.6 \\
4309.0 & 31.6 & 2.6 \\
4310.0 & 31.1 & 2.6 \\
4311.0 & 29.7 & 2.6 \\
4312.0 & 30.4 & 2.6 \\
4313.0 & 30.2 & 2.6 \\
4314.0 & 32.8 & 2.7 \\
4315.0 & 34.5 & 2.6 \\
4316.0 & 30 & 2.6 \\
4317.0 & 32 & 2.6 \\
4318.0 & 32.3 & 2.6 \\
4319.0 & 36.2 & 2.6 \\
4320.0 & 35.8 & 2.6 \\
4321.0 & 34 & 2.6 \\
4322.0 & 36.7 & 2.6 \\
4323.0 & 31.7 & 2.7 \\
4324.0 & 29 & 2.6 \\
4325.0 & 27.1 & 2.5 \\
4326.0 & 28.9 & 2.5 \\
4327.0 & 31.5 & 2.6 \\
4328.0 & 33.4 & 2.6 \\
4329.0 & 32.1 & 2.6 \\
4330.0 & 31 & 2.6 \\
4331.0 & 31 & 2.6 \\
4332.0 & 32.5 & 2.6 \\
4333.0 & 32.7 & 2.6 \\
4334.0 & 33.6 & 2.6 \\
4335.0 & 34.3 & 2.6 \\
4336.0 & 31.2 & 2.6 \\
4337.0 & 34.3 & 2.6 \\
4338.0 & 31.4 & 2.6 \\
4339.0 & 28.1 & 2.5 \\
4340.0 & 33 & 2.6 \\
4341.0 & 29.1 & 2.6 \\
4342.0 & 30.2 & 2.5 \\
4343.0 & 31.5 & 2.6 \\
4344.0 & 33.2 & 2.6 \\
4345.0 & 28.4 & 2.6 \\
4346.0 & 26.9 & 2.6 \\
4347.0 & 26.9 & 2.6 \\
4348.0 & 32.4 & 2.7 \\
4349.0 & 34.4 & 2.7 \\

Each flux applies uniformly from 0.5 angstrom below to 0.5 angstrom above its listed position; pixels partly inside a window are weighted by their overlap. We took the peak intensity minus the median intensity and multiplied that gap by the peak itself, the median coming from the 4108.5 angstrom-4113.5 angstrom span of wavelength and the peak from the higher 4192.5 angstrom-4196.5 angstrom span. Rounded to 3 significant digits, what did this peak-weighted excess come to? 315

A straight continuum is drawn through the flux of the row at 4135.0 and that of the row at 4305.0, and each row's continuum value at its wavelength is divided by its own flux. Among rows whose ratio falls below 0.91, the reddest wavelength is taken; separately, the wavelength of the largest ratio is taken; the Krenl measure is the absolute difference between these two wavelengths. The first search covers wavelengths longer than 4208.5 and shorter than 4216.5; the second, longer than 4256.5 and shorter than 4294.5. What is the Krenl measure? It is 58 angstrom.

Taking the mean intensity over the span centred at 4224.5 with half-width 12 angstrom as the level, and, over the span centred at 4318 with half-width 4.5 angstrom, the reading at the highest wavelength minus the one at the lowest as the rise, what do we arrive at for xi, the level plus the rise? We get 37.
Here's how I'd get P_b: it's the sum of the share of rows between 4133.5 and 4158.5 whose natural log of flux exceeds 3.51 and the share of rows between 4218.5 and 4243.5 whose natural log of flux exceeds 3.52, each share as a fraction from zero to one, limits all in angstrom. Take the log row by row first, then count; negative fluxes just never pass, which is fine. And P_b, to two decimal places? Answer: 0.68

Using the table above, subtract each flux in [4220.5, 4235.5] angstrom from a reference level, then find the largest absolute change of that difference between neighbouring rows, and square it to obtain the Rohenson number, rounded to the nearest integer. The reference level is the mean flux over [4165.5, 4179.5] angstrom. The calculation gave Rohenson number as 46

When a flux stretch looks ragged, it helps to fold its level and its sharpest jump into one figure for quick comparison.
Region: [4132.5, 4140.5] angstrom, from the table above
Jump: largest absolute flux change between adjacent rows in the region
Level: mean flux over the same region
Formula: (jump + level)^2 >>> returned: 1475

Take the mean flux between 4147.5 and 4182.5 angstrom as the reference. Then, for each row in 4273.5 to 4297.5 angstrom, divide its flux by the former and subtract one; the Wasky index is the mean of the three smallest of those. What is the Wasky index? -0.13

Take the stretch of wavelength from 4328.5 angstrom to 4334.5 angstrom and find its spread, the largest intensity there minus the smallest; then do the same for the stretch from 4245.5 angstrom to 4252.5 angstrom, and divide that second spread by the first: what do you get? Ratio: 2.9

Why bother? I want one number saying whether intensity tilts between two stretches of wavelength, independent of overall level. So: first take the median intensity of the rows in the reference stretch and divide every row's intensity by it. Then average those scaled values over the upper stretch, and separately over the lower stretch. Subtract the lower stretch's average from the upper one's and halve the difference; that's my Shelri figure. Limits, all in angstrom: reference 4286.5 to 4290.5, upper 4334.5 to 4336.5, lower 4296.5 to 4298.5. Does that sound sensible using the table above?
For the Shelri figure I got 0.00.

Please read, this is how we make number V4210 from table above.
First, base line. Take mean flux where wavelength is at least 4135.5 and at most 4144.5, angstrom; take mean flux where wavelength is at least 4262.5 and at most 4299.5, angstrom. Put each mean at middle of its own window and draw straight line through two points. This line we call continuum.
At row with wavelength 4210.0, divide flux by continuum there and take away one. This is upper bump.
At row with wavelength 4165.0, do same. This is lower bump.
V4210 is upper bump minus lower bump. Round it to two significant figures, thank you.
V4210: 0.14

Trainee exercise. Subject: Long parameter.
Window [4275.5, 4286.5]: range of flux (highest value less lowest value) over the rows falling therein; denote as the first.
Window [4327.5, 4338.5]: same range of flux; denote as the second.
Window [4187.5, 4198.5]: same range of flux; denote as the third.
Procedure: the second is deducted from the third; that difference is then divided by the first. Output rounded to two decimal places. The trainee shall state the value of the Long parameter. 0.54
